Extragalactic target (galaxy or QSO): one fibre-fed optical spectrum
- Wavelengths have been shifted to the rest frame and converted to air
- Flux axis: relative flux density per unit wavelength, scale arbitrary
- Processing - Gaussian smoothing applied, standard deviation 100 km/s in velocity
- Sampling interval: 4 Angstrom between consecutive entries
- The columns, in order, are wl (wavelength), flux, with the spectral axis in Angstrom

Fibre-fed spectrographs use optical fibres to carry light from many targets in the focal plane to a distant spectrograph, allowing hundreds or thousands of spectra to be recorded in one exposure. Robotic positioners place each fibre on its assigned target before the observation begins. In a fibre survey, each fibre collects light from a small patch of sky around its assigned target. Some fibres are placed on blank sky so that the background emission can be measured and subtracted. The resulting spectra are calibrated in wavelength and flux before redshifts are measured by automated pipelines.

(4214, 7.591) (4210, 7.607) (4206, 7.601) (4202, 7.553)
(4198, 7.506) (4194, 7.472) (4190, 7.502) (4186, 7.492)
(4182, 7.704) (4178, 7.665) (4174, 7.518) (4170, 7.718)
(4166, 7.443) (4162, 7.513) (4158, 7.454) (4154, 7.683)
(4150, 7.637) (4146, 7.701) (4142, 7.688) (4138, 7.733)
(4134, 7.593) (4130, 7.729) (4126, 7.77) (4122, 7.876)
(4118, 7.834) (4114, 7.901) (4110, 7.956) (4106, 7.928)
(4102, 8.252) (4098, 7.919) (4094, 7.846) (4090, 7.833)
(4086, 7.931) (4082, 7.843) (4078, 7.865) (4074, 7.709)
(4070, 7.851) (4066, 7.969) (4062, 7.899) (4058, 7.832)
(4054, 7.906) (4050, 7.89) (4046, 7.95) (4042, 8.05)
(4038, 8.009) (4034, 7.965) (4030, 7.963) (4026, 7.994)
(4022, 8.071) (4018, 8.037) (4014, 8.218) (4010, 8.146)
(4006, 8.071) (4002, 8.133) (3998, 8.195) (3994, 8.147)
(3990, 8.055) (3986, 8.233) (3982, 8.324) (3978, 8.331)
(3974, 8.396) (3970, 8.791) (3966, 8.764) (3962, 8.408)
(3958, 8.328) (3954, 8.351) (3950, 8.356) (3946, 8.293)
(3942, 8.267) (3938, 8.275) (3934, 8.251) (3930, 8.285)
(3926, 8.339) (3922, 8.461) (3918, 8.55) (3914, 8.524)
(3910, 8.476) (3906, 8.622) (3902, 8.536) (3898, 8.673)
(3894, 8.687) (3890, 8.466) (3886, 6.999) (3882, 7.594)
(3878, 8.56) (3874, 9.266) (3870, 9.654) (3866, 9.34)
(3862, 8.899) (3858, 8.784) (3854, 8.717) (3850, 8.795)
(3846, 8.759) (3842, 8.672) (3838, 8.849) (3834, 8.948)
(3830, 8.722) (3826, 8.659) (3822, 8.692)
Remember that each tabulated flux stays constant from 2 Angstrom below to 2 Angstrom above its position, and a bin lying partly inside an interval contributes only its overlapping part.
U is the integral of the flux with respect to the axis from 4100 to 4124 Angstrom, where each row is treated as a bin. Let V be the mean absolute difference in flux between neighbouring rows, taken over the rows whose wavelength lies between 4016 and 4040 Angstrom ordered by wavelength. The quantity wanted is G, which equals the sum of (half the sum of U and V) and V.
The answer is 96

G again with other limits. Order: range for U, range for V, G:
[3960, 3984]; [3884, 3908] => 103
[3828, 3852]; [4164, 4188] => 106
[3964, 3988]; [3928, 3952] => 102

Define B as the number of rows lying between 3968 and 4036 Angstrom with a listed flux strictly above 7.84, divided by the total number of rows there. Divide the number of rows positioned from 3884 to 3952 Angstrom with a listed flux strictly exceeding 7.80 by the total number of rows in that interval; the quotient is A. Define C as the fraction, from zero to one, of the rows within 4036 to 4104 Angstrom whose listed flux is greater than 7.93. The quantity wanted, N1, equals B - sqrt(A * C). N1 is 0.4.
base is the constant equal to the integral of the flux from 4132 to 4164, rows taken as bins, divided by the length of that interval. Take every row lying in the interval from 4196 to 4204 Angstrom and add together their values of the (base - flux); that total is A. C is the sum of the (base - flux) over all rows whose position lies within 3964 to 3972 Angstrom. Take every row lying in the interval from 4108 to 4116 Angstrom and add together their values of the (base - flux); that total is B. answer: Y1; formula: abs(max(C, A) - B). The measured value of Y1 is 0.80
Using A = 0.2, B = -0.61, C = -2.3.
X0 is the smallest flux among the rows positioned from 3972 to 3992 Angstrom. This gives 8.055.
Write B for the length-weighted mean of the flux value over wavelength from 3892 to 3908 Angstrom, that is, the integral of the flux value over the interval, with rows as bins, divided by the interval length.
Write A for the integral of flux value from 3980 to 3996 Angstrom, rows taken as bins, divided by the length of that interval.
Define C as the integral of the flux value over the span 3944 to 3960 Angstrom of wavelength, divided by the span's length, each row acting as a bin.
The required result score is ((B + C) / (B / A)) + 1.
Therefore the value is 17.1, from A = 8.19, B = 8.6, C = 8.3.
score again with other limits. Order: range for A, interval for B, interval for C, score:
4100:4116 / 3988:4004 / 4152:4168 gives 16.4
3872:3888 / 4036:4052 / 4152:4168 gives 16.8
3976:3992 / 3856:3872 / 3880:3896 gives 16.4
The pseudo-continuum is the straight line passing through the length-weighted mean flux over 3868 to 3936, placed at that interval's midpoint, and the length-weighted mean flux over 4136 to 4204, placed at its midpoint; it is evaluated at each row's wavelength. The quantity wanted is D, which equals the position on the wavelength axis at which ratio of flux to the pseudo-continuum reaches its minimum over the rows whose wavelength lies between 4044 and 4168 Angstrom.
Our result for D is 4074 Angstrom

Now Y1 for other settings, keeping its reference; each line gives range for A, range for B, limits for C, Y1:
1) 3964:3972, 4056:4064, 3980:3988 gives 0.83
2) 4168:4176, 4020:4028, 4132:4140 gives 0.83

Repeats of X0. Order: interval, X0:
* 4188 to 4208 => 7.472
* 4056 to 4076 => 7.709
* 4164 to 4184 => 7.443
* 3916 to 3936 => 8.251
